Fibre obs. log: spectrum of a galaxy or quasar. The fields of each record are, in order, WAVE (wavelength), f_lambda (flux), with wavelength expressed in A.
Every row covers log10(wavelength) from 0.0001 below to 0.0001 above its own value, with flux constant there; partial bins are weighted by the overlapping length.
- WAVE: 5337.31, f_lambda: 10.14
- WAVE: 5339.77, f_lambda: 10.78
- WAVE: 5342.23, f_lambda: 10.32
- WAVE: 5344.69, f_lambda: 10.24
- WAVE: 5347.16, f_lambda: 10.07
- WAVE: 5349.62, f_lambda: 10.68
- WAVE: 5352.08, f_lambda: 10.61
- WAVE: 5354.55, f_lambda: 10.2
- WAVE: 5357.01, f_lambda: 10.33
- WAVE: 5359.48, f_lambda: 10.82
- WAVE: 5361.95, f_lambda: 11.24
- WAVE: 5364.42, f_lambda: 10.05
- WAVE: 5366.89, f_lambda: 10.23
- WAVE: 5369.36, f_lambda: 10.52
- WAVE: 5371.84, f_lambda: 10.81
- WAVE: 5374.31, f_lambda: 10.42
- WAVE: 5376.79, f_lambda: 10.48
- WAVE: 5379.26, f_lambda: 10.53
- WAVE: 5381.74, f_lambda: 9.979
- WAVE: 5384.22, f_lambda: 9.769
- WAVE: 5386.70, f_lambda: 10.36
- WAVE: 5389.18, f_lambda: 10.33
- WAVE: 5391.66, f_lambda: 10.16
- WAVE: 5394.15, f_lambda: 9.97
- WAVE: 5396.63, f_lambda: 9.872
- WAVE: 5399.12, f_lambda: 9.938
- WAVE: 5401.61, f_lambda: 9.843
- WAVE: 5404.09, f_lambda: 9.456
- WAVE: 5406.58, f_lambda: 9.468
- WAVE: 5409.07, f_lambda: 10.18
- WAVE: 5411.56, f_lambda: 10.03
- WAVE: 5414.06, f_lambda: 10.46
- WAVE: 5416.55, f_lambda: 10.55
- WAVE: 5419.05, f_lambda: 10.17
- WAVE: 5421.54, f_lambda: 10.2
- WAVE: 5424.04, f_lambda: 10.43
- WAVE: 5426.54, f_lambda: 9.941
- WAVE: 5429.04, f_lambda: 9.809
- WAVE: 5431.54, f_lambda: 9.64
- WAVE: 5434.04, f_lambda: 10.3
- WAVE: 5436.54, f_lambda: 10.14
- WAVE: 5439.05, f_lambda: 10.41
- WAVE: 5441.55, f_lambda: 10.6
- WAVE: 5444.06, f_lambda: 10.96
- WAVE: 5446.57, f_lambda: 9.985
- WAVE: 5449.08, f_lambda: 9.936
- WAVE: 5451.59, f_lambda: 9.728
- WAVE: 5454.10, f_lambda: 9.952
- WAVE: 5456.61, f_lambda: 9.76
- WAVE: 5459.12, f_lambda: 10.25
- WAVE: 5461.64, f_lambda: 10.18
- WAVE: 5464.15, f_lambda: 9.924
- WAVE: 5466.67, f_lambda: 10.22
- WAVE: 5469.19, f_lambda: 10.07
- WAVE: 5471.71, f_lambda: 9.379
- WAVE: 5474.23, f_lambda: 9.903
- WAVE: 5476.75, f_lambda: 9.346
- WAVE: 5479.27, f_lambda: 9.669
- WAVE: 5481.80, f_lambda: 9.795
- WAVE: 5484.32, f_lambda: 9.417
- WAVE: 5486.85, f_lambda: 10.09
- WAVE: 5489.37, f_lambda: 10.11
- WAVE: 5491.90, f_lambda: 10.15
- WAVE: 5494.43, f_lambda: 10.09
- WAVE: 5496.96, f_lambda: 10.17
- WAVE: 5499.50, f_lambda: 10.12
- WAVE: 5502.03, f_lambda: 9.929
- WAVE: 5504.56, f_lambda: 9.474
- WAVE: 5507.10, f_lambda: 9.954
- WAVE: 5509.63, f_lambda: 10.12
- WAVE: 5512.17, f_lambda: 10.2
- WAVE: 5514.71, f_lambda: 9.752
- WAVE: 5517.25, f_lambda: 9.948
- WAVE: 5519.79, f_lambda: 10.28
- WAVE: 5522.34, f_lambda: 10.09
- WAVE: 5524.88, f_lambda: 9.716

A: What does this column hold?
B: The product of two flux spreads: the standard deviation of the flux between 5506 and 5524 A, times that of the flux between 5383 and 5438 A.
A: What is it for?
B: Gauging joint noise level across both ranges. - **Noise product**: 0.05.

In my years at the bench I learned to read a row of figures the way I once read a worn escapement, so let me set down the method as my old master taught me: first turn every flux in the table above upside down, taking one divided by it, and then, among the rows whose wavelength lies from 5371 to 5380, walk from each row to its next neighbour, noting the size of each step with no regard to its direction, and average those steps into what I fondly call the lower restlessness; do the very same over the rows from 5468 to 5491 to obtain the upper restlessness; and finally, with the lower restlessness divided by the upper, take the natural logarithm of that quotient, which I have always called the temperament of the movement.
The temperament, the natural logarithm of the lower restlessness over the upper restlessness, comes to -1.1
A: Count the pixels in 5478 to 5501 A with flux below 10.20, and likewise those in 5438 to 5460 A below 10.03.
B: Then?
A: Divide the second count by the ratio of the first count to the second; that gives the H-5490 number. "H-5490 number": 2.8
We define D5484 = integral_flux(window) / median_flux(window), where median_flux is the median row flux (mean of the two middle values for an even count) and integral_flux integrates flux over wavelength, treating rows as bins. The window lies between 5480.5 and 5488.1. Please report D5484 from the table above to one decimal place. 7.6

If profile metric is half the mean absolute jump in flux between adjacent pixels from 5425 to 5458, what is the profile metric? 0.15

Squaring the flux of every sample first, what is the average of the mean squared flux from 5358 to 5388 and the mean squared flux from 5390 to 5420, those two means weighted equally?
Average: 105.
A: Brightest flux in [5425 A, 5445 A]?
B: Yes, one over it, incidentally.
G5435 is 0.091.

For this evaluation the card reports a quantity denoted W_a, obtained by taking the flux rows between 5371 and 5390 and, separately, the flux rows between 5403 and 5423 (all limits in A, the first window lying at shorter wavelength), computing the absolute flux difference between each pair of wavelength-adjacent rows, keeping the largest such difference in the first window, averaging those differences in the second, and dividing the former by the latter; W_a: 2.3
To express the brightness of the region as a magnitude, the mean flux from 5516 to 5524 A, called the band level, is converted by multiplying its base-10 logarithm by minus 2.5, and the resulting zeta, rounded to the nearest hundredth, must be -2.51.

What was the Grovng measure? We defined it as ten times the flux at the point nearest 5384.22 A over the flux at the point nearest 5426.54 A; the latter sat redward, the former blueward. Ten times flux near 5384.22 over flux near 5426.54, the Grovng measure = 9.8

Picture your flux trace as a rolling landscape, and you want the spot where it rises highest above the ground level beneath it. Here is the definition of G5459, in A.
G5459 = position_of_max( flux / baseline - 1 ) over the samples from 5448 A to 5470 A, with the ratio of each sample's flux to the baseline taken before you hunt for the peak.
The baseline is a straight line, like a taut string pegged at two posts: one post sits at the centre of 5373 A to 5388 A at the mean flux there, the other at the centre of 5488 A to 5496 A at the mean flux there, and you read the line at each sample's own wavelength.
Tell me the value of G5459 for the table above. 5459.12 A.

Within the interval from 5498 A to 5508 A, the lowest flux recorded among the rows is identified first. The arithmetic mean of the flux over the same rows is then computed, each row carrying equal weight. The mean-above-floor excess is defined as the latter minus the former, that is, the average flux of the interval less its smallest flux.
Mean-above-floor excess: 0.4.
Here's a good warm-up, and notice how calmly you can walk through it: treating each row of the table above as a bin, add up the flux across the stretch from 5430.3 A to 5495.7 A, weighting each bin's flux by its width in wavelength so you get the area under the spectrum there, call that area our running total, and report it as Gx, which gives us 654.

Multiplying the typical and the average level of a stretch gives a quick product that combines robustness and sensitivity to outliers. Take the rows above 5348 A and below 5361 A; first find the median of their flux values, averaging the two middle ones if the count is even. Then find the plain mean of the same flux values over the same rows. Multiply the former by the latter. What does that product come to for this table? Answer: 112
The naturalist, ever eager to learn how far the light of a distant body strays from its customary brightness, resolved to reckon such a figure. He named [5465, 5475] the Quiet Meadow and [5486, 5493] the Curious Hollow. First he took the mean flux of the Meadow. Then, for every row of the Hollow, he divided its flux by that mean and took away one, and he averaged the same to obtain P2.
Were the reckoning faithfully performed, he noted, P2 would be 0.02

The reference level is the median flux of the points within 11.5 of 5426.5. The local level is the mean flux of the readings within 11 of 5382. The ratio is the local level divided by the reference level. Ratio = 1.01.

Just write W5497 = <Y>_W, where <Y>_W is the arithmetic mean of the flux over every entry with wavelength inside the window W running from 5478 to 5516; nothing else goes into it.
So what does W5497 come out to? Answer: 9.9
